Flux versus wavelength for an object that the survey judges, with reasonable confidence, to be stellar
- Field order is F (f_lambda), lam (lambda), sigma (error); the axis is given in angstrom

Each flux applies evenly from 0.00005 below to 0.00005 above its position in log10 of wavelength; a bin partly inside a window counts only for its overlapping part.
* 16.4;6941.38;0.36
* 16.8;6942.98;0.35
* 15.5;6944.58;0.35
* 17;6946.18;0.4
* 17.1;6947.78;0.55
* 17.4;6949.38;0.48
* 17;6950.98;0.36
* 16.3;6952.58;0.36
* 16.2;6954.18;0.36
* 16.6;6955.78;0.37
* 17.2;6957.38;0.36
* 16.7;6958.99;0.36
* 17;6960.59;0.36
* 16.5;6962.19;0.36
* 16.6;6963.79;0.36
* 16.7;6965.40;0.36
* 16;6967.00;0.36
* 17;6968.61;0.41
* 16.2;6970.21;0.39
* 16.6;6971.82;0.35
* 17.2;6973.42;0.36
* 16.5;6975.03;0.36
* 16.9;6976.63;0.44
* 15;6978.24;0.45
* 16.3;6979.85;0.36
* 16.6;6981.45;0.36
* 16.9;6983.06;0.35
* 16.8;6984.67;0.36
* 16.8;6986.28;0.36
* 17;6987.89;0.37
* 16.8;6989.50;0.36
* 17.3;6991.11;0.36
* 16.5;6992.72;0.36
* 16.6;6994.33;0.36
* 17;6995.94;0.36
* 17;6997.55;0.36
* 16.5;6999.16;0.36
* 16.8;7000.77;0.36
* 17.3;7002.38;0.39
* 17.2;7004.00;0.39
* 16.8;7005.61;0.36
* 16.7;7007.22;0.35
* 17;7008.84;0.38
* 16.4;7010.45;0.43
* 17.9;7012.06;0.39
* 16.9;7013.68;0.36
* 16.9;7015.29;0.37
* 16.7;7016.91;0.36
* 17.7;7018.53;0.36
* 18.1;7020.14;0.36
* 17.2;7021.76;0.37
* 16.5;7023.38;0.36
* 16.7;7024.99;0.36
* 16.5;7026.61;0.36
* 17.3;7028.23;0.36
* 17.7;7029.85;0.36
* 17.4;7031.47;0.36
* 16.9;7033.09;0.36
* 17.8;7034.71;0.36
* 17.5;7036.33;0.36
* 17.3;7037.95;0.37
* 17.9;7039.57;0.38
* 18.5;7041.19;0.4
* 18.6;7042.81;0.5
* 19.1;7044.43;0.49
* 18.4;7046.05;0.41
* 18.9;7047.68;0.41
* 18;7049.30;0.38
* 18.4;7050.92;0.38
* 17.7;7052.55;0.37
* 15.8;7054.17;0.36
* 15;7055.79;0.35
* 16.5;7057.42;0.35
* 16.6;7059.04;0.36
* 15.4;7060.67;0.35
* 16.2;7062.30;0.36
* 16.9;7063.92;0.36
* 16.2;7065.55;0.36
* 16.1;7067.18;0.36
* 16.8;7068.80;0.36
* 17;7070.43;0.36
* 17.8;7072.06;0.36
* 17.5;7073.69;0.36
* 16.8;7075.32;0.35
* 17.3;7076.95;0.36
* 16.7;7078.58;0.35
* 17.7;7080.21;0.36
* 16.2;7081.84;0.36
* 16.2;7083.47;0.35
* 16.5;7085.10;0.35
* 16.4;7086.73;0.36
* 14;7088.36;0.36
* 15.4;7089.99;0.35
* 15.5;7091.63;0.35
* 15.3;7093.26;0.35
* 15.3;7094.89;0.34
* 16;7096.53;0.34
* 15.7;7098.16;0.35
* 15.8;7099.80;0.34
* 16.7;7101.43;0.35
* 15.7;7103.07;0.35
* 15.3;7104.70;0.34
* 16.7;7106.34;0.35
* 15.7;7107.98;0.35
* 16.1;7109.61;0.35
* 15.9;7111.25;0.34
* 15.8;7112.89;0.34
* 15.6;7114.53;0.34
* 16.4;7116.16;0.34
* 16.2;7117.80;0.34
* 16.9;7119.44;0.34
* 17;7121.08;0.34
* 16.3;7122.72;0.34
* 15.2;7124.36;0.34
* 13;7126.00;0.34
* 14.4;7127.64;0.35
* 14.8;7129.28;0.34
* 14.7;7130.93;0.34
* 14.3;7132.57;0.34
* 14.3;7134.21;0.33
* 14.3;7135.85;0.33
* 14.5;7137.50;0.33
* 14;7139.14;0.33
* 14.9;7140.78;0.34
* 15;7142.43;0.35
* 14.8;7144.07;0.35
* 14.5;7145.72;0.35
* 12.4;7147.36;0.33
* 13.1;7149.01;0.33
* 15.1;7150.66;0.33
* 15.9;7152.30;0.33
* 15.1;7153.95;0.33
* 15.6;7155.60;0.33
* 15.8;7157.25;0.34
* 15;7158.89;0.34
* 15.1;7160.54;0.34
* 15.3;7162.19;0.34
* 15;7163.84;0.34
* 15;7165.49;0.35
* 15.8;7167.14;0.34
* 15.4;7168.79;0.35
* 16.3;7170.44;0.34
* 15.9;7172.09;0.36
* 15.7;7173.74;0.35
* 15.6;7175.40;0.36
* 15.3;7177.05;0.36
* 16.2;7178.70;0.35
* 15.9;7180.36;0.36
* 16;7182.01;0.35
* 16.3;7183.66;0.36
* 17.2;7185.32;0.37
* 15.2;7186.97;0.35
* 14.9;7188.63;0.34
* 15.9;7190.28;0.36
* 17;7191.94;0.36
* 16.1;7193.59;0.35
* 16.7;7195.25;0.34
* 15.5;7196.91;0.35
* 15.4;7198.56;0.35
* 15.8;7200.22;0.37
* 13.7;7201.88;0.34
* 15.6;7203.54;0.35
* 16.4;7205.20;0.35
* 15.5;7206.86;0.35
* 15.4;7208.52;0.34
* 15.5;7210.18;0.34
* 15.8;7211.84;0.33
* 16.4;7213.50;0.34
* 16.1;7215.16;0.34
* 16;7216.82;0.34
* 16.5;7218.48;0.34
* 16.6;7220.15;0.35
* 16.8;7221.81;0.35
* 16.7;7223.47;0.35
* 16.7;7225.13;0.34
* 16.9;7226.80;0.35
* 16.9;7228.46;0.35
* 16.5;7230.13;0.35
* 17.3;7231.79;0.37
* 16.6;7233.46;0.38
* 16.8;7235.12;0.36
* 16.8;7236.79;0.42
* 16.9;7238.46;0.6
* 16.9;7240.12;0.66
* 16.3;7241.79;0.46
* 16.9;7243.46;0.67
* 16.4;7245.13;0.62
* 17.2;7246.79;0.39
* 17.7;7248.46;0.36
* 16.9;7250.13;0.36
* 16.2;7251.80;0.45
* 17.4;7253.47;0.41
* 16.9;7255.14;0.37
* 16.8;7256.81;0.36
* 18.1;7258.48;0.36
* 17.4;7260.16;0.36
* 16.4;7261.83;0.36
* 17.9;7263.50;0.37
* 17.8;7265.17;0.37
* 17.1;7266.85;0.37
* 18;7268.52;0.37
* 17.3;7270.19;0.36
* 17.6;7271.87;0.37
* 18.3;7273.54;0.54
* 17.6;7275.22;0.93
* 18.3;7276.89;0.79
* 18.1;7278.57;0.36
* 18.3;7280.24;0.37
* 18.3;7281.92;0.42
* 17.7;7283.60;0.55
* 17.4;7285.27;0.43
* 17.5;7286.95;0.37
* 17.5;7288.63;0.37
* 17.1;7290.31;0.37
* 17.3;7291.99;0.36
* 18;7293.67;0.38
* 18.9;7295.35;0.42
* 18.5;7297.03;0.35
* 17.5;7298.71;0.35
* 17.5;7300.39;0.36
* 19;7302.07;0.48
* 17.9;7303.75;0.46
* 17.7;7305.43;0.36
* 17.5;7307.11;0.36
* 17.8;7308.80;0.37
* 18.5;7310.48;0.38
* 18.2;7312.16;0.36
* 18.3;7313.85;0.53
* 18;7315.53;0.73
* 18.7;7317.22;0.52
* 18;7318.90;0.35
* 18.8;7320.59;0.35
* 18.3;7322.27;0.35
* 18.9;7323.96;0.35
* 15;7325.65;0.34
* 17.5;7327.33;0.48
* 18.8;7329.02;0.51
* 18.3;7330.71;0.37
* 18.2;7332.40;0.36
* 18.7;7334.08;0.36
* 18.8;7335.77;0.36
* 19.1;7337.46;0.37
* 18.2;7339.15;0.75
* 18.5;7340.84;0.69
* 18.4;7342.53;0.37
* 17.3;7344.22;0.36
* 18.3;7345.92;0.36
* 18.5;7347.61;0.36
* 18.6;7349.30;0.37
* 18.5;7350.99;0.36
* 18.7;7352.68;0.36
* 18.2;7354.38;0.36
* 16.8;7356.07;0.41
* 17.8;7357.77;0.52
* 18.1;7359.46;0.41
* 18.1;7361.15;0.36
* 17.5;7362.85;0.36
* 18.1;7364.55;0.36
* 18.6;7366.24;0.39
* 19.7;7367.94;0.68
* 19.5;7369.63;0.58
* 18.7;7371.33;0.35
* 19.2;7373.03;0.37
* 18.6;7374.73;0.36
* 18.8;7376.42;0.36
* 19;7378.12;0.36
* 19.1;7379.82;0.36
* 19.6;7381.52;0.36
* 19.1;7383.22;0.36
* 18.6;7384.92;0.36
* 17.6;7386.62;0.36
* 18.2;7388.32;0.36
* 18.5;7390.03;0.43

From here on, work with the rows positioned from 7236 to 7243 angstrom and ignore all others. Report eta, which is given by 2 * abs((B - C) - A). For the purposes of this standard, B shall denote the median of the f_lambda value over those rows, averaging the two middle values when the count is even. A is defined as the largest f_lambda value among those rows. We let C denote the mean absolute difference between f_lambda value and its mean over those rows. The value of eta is 0.5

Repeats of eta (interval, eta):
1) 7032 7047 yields 3.6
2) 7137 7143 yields 1.3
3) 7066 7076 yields 2.7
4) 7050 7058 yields 6.0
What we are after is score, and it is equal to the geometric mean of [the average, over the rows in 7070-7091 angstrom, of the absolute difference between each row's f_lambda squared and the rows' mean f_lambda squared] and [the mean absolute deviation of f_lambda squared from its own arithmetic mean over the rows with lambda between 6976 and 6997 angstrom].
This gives 17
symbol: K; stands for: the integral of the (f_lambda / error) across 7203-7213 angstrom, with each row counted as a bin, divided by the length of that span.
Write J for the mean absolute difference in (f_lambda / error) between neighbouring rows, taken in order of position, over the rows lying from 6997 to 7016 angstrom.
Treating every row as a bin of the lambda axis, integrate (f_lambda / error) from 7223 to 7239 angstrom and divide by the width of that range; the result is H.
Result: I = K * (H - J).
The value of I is 1937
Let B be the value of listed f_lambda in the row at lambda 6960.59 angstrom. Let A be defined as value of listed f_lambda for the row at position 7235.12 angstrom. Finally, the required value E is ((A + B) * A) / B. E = 33.4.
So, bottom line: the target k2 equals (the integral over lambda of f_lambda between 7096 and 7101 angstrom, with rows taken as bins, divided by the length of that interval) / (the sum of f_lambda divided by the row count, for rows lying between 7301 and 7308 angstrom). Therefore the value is 0.88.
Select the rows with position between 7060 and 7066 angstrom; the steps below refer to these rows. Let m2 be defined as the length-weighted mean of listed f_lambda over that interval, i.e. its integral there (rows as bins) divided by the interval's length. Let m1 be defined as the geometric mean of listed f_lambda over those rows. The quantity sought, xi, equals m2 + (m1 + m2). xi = 48.5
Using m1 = 16.2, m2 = 16.2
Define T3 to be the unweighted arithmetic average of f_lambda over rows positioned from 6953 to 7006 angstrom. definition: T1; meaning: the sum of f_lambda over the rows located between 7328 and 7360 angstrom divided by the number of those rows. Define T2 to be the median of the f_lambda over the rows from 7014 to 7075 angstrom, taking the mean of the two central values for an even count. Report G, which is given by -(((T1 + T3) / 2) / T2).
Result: -1.01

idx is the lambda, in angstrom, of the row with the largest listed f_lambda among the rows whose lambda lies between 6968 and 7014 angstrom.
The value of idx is 7012.06 angstrom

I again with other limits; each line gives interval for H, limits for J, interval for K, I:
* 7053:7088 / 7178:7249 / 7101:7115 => 2006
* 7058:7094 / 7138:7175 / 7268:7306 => 1901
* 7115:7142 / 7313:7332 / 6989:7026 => 1724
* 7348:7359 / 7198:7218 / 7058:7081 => 2113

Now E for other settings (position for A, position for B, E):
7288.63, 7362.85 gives 35.0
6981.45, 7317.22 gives 31.3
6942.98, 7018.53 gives 32.7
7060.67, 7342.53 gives 28.3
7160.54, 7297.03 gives 27.4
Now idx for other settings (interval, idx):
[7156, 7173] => 7170.44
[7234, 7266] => 7258.48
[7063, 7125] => 7072.06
